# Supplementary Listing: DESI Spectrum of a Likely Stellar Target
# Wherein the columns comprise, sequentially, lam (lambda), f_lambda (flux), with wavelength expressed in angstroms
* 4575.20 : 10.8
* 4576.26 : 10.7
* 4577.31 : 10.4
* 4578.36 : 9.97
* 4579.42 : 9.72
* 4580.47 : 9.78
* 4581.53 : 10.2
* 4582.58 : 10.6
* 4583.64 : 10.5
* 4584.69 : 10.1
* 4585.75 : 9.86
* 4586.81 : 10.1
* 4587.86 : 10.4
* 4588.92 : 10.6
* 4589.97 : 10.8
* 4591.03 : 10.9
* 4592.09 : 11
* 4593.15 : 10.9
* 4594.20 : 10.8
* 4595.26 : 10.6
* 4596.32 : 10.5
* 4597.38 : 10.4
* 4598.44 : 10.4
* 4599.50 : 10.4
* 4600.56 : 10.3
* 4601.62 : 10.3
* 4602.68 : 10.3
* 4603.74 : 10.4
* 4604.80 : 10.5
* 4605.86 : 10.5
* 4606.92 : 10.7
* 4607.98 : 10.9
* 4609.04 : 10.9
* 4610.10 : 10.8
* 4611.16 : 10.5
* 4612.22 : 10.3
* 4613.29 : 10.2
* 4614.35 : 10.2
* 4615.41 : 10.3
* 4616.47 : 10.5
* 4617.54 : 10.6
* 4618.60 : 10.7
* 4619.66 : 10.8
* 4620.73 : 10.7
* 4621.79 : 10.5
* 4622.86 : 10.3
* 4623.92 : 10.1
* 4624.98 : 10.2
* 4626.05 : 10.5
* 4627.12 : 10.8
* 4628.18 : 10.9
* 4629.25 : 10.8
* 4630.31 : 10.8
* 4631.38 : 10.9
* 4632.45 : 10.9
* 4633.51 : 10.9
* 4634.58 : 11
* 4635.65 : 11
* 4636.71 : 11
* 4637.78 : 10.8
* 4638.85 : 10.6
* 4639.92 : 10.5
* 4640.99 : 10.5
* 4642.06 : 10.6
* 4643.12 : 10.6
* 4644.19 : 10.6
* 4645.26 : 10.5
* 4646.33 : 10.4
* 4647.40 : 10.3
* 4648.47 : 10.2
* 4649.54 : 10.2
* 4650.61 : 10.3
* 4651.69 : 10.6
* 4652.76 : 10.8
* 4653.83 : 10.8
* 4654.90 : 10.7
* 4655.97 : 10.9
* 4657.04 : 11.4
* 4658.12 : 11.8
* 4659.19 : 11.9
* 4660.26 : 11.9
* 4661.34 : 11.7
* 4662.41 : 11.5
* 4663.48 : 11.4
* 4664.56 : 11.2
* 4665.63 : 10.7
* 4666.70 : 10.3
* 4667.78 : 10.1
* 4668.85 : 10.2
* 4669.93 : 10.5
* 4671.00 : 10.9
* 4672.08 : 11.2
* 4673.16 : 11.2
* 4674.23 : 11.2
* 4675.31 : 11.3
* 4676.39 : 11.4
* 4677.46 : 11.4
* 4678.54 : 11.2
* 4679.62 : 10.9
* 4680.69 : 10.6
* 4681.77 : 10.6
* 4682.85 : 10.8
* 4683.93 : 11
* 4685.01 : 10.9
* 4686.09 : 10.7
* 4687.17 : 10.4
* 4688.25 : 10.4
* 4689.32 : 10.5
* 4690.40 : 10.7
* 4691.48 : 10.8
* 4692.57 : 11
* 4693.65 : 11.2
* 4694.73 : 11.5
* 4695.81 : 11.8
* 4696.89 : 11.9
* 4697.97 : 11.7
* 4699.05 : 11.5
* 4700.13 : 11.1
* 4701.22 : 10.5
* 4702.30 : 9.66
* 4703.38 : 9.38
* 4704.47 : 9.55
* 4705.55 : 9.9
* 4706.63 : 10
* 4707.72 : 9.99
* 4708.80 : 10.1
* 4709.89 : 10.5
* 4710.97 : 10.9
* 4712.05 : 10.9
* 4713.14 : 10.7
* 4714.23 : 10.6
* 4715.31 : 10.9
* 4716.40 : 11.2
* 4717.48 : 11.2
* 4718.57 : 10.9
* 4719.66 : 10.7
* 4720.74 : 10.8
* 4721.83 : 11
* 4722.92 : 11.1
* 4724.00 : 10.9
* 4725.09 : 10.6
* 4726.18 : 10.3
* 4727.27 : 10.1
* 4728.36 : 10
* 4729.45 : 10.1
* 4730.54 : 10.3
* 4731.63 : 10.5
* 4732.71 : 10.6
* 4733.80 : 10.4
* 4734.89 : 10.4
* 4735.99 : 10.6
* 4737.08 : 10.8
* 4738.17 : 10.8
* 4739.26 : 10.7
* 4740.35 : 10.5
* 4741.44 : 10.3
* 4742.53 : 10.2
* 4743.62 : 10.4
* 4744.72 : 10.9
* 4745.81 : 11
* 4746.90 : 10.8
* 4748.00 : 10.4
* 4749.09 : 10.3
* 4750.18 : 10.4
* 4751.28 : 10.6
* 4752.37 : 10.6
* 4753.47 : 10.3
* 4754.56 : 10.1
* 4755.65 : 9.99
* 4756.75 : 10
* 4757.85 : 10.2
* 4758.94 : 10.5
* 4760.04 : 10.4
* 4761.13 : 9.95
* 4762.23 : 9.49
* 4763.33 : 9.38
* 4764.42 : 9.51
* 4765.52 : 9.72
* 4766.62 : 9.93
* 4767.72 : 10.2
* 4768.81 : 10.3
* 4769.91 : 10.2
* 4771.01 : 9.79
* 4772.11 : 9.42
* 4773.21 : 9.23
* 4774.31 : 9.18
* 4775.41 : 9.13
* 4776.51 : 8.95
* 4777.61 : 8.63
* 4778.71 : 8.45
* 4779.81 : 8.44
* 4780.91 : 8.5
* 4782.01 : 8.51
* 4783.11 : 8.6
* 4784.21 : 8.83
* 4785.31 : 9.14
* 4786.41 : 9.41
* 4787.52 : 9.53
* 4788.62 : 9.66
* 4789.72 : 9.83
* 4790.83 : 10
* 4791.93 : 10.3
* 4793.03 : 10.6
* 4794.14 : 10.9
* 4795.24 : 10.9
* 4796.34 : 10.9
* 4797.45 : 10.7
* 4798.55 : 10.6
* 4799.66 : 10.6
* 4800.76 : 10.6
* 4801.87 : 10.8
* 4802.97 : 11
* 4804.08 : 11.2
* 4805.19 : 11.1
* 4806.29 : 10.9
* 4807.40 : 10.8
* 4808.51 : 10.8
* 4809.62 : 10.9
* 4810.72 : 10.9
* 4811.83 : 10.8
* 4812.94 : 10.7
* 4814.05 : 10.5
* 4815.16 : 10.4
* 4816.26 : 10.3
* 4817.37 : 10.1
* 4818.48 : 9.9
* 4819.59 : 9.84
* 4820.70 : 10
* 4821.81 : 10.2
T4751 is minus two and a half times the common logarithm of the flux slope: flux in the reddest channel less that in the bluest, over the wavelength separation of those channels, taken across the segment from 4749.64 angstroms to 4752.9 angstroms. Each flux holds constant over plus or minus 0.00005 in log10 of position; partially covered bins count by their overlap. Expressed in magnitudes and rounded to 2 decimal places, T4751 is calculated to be 2.60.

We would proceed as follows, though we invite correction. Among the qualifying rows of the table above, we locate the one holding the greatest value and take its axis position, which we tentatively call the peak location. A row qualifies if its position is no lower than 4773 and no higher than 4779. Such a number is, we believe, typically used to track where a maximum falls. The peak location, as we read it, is 4773.21 angstroms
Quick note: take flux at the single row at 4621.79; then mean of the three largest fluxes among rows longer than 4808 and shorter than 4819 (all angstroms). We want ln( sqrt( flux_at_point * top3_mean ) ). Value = 2.369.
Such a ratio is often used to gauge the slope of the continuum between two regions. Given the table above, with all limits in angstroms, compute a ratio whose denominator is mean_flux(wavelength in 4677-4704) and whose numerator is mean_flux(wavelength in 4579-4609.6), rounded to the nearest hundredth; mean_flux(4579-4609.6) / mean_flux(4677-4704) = 0.96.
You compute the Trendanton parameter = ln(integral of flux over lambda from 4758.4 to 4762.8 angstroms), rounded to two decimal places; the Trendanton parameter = 3.79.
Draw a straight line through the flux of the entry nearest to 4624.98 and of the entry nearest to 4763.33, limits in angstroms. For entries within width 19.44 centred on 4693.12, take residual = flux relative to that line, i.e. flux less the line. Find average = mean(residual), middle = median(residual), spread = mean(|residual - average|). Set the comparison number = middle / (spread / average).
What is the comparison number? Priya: 2.8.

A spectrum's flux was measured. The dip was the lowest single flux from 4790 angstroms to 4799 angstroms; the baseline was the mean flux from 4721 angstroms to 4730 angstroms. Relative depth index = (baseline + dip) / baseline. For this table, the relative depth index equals 1.95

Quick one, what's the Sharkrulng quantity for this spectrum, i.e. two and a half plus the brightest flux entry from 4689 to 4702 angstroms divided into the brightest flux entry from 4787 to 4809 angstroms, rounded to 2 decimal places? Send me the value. 3.44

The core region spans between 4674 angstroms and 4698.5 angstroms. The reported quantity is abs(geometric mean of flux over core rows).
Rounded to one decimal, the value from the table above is 11.0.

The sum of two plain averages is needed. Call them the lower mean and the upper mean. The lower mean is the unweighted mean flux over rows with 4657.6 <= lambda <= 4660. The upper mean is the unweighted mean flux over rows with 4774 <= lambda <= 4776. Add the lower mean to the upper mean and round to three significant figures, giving 21.0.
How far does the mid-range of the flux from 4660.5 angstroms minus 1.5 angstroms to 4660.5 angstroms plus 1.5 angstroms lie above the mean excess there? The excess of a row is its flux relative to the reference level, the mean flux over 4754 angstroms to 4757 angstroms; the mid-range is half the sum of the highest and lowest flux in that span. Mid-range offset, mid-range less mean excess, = 10.0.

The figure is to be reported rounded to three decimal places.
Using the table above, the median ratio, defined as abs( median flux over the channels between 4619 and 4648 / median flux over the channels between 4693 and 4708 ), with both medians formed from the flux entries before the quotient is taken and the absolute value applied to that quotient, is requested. 0.981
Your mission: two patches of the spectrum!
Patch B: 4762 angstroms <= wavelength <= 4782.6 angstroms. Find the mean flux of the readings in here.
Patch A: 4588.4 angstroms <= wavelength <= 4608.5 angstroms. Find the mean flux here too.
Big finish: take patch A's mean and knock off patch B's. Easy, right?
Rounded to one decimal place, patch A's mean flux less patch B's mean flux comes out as 1.3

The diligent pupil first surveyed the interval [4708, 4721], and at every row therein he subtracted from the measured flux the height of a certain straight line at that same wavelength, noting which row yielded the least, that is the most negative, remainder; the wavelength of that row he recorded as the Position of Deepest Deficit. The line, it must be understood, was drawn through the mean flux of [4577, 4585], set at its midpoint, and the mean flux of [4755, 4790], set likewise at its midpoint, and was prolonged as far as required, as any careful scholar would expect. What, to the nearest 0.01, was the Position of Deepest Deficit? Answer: 4708.80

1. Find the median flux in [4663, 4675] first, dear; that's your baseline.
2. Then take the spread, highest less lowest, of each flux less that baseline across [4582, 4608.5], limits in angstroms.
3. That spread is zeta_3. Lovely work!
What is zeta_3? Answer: 1.1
